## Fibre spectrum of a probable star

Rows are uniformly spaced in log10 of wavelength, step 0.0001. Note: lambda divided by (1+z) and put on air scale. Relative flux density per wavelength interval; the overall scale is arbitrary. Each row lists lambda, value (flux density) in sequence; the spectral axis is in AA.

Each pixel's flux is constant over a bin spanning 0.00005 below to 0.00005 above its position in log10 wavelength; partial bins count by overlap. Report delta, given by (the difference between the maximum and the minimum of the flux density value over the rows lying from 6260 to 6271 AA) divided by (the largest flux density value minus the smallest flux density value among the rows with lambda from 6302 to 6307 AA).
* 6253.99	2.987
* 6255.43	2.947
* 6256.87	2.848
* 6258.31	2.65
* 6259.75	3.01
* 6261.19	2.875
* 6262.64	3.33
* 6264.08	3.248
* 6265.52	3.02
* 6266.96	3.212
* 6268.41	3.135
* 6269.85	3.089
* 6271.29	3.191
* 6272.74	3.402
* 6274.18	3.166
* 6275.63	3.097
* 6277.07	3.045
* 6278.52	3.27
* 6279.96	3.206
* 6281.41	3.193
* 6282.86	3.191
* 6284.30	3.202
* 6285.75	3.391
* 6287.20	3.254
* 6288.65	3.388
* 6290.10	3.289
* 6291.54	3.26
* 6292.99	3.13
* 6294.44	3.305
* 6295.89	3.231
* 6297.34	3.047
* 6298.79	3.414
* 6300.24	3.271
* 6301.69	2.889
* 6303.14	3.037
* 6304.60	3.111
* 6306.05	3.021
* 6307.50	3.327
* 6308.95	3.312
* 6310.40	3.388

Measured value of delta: 5.1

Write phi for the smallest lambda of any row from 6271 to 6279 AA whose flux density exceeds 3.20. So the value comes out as 6272.74 AA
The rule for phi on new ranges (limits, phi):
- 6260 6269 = 6262.64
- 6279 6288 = 6279.96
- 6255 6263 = 6262.64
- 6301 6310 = 6307.50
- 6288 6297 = 6288.65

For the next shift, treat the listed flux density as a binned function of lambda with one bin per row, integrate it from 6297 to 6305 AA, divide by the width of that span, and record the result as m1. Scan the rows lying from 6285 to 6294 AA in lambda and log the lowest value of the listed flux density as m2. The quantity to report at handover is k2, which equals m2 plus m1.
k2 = 6.26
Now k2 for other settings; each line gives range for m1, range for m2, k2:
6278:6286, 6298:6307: 6.12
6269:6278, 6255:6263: 5.82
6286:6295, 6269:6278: 6.32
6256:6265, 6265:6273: 6.01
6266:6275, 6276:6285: 6.24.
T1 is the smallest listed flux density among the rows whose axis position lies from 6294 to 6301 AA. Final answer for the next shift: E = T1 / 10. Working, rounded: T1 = 3.047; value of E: 0.305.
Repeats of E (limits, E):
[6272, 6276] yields 0.310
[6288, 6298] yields 0.305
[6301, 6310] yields 0.289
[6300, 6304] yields 0.289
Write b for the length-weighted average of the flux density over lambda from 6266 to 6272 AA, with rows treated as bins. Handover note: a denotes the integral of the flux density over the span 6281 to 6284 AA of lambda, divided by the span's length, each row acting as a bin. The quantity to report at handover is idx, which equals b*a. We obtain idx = 10.1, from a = 3.20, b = 3.153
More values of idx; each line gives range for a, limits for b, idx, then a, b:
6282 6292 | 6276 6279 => 10.3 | 3.28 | 3.142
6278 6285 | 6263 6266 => 10.2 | 3.21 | 3.172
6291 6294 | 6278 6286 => 10.3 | 3.20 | 3.234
